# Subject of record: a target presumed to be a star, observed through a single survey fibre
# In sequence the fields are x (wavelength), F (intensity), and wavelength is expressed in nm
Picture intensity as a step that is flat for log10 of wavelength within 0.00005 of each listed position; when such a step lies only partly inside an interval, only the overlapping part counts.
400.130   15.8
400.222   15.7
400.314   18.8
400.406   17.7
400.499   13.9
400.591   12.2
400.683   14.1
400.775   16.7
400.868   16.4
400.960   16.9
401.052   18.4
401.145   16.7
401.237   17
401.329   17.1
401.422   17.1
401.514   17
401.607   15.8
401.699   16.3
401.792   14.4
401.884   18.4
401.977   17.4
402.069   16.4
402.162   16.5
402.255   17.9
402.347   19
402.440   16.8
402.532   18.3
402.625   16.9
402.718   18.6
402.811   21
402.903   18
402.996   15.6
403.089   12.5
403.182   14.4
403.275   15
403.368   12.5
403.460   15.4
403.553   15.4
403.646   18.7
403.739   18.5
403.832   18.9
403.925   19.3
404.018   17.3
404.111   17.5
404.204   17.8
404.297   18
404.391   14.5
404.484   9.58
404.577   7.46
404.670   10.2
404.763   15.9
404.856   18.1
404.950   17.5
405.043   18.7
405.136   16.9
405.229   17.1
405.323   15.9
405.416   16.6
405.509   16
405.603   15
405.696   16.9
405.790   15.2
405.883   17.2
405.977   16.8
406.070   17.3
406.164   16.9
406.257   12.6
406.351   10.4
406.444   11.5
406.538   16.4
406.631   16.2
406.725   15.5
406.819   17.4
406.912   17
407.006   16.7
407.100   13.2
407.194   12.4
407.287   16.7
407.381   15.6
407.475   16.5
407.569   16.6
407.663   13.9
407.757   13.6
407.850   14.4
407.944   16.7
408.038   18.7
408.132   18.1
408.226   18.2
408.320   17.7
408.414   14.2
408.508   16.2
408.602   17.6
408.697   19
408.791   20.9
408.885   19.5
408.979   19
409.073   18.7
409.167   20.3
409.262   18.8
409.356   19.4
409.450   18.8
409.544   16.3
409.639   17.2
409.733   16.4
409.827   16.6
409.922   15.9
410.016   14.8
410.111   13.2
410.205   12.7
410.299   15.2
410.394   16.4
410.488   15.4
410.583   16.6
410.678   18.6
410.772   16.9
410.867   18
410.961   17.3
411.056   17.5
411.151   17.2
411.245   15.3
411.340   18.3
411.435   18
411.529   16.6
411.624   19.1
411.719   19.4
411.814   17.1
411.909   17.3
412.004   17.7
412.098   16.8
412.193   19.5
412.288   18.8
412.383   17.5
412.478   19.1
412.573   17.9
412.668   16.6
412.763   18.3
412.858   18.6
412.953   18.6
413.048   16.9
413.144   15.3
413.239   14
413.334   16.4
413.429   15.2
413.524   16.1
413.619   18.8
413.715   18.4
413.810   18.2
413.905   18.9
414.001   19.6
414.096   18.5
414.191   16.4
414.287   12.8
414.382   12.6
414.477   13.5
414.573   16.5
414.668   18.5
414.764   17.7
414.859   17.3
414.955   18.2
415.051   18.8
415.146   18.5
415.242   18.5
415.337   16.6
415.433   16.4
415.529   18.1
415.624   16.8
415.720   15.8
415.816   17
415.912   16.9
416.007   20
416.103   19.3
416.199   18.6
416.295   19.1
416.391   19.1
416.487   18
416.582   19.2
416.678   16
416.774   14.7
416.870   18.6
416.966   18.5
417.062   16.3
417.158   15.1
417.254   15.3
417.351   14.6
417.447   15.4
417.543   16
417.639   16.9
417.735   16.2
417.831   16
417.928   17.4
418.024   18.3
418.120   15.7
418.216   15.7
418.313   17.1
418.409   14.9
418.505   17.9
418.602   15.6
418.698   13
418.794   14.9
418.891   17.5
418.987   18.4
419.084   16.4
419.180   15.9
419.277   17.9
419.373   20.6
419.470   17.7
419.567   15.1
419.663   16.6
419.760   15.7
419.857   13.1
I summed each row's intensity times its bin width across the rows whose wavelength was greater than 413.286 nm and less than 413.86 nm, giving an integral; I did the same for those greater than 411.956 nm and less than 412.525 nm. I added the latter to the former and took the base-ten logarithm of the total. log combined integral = 1.31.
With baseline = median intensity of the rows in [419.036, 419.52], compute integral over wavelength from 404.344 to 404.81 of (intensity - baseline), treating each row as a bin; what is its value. -2.9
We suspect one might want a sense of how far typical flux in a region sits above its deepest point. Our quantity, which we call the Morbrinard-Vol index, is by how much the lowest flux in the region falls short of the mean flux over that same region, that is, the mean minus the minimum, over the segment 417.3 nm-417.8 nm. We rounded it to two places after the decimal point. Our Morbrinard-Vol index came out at 1.22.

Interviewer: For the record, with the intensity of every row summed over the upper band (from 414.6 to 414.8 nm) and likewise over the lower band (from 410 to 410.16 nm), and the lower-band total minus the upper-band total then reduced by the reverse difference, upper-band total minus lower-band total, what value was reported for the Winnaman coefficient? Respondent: -16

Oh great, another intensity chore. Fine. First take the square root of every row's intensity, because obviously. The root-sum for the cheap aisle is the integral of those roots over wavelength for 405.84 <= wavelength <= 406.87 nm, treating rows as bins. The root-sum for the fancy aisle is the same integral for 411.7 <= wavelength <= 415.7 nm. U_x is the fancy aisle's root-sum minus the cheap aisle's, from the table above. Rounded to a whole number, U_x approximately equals 13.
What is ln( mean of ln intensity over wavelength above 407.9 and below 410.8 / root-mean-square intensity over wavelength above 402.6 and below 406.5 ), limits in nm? -1.735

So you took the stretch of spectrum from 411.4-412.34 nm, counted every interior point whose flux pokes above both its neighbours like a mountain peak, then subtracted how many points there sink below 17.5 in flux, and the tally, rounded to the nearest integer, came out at -1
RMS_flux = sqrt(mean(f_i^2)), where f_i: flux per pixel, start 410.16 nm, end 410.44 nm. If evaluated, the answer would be 14.8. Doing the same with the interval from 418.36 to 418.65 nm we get 16.2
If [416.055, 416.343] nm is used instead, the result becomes 19.0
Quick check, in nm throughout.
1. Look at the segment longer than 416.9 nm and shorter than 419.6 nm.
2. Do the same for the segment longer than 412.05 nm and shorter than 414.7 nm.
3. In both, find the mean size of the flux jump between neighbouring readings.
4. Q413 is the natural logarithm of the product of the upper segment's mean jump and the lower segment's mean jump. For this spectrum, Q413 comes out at 0.770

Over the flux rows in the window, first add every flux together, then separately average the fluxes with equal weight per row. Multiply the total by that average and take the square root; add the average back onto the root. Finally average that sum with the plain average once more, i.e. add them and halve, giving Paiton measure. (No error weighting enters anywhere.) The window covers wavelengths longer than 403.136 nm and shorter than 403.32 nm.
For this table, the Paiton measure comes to 25.1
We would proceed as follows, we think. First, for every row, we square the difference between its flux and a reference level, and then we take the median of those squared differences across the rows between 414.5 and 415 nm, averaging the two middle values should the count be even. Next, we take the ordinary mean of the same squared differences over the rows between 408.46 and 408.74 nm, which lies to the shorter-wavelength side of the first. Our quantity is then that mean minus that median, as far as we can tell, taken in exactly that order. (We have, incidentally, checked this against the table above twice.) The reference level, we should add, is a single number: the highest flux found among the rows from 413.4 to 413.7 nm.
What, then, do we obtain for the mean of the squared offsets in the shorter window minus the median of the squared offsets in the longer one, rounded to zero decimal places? 2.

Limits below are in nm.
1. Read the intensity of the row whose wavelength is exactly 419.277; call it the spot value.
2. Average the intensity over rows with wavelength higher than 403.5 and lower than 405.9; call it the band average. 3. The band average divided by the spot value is 0.90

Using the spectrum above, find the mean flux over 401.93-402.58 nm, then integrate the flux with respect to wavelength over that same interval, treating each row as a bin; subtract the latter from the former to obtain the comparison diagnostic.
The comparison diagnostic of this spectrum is 6.1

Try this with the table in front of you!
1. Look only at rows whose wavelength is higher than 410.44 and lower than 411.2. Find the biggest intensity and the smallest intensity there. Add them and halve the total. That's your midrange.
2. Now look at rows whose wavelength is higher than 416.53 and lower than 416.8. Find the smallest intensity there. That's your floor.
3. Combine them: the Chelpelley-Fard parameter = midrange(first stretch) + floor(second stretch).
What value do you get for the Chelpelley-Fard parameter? 31.7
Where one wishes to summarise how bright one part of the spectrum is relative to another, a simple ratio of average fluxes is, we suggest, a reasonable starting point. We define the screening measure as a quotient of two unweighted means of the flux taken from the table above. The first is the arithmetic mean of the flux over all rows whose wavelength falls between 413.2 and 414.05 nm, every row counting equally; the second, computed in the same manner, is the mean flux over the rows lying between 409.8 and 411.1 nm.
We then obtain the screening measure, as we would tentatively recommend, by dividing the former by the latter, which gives 1.08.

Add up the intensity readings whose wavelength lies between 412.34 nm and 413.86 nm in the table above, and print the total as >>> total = 276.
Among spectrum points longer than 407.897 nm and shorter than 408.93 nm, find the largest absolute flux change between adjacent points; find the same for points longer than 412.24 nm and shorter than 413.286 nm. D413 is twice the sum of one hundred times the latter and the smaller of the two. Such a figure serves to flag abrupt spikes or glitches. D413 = 343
